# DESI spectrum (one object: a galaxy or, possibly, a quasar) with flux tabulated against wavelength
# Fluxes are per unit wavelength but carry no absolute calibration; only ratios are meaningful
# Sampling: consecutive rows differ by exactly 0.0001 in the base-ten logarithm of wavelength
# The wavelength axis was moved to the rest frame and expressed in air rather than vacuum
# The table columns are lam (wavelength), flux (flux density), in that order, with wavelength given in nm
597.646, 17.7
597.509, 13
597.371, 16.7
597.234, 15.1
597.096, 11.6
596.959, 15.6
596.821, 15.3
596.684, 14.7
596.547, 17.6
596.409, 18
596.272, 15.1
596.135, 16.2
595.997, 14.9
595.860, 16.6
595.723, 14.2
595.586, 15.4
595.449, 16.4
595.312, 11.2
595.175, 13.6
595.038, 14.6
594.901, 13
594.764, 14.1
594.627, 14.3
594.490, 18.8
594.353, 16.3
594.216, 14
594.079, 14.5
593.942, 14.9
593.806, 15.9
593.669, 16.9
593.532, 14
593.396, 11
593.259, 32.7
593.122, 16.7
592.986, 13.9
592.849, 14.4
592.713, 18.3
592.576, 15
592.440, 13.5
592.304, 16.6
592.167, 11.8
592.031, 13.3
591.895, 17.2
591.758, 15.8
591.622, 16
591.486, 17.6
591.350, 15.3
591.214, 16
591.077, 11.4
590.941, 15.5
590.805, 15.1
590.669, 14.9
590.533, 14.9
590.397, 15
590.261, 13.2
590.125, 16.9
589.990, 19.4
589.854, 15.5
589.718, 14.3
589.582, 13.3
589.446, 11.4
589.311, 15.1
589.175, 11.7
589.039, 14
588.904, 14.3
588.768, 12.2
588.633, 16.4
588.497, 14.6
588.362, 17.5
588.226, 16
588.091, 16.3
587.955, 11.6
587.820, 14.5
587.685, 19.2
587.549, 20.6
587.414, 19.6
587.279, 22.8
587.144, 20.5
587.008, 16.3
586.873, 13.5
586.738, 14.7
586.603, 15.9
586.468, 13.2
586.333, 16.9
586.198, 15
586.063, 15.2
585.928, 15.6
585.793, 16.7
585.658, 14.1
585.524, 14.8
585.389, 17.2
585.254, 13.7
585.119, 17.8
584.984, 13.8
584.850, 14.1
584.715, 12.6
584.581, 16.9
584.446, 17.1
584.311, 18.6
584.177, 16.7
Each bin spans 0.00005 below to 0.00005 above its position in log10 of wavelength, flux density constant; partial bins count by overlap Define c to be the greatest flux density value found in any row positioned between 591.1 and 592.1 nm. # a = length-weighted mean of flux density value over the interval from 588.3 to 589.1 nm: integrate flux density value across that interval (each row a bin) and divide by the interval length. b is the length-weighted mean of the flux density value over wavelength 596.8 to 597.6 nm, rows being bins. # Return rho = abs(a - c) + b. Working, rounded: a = 14.8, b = 14.6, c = 17.6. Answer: 17.4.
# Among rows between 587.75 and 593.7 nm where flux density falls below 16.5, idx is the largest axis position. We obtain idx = 593.532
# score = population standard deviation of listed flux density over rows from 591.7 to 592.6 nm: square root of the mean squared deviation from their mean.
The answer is 1.8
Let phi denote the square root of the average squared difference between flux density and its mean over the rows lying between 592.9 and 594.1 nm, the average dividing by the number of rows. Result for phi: 5.9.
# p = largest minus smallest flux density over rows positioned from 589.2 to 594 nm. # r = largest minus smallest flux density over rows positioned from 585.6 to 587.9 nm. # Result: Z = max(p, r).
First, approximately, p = 22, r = 9.6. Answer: 21.7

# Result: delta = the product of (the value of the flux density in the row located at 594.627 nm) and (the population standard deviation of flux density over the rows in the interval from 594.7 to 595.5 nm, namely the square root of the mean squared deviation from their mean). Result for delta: 23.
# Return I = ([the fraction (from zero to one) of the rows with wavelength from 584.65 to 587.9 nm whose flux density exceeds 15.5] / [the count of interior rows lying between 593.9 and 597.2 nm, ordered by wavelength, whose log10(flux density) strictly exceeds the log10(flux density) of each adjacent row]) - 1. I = -0.929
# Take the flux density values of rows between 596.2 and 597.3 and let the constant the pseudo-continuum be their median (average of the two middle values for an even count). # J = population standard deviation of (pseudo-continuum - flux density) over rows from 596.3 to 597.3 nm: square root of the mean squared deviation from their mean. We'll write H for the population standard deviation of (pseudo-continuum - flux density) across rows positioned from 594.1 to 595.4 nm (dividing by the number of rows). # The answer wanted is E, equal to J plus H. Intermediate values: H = 2.00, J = 2.0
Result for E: 4.0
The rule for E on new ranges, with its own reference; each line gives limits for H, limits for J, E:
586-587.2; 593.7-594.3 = 2.7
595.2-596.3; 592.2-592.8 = 3.4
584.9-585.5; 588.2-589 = 3.6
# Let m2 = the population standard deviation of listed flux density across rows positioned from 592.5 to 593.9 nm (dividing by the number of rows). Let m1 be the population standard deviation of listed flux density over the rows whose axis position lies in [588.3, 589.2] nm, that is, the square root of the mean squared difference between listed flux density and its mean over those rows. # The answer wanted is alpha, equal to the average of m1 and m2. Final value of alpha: 3.8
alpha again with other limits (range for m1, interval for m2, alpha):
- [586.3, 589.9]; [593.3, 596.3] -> 2.3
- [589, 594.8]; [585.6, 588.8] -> 3.0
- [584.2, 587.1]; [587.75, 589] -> 1.7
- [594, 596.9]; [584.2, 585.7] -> 1.8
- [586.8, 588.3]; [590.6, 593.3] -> 3.7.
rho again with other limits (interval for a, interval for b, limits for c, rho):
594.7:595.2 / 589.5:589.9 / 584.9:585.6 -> 18.1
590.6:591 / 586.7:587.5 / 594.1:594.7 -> 21.7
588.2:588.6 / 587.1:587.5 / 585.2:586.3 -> 22.2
